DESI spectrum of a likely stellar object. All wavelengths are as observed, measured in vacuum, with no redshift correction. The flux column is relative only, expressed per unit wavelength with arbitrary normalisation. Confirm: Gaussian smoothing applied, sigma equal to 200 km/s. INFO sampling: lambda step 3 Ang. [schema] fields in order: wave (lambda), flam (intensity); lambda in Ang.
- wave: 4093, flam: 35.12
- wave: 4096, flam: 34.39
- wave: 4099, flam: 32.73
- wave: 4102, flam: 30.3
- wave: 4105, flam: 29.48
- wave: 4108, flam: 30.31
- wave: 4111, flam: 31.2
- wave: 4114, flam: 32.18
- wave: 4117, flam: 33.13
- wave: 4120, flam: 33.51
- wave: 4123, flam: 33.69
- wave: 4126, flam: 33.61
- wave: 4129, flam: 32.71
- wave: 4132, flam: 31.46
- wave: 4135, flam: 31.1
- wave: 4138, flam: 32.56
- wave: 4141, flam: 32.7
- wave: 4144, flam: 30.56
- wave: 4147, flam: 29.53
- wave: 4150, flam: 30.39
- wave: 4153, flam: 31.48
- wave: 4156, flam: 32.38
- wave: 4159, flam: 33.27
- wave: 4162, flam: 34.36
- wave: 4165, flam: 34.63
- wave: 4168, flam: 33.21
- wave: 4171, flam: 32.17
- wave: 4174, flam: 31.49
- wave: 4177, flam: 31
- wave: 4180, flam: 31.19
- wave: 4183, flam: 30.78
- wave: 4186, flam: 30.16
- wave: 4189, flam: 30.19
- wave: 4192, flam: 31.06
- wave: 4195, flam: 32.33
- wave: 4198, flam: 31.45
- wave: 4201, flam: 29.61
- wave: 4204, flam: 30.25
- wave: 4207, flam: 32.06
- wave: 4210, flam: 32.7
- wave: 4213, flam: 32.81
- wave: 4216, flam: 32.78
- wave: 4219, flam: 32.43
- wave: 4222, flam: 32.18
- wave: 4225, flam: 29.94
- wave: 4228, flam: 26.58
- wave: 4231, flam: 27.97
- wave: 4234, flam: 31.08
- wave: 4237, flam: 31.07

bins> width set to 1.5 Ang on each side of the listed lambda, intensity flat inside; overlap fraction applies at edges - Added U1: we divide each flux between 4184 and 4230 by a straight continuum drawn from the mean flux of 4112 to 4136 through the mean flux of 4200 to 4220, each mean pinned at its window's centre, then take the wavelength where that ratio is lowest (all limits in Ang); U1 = 4228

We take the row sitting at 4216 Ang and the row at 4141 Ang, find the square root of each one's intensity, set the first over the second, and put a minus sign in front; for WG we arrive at -1.00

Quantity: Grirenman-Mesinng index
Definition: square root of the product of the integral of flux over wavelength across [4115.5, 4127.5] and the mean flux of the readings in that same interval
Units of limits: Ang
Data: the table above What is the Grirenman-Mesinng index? 116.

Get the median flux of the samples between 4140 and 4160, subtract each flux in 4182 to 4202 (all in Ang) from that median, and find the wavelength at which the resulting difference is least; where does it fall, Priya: 4195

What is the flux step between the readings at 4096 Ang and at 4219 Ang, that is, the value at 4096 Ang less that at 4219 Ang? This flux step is 2.0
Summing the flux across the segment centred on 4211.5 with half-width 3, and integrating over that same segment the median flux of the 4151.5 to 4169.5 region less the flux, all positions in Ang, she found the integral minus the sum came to -63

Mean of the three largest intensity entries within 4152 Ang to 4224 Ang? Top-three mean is 34.1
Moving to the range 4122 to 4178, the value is 34.2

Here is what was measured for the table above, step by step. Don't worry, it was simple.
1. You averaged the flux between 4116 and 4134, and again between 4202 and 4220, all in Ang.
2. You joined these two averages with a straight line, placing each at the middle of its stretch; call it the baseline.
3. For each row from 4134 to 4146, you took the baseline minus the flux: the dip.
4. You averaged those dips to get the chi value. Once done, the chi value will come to 1.1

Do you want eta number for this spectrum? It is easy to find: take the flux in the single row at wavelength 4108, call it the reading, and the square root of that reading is 5.51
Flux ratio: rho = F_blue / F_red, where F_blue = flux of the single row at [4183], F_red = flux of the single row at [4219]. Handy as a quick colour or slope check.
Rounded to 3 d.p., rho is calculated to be 0.949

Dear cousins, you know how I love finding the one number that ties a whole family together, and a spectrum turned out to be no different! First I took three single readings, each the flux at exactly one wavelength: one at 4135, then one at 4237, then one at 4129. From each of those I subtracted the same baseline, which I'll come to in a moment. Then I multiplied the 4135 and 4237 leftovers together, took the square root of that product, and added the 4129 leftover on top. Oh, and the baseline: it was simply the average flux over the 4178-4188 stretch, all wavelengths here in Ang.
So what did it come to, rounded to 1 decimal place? 2.4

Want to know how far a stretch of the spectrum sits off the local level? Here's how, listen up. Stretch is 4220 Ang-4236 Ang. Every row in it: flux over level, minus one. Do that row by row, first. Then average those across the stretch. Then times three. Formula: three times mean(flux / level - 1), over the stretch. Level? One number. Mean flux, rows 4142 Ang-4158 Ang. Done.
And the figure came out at -0.13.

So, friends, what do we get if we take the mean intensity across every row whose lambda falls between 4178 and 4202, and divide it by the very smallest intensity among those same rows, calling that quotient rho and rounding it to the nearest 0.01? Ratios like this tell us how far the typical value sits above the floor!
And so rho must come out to 1.04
